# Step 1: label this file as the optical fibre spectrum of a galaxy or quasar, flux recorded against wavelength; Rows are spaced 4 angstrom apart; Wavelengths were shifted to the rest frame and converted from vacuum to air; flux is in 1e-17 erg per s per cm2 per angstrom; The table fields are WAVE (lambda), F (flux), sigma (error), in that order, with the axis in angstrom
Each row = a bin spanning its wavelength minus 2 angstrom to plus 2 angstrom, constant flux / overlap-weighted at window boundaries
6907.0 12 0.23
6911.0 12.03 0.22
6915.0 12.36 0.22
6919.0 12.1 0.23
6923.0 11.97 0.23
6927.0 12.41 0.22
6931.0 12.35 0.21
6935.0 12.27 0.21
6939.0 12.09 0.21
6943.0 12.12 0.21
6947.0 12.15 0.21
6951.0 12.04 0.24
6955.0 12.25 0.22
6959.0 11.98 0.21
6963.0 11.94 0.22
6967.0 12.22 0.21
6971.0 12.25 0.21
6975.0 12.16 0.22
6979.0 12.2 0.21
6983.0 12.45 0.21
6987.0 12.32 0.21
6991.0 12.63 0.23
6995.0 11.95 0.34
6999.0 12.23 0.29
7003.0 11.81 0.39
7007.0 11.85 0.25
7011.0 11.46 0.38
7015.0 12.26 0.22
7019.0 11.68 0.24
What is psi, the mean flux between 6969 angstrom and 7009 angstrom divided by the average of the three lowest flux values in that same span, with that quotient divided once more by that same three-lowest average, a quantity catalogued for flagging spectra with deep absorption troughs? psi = 0.0865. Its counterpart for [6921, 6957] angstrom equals 0.0841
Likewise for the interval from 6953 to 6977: 0.0839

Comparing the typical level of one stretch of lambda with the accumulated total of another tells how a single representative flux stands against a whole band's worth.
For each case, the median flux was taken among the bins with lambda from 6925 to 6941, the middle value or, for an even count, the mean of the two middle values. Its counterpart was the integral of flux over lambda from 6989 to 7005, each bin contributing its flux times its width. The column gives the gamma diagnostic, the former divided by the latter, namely 0.0633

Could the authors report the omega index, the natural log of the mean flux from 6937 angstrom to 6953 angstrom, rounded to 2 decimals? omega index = 2.49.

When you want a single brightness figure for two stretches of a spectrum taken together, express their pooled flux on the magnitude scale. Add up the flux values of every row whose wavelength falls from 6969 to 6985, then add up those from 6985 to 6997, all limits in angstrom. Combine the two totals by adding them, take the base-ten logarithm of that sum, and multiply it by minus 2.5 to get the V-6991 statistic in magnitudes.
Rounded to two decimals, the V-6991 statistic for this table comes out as -4.84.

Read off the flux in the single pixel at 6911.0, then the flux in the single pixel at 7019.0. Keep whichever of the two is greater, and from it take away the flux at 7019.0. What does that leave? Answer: 0.35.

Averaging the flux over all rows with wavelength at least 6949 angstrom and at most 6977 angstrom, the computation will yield 12.1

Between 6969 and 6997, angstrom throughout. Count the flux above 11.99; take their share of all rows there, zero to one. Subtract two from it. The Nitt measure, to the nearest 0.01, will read -1.14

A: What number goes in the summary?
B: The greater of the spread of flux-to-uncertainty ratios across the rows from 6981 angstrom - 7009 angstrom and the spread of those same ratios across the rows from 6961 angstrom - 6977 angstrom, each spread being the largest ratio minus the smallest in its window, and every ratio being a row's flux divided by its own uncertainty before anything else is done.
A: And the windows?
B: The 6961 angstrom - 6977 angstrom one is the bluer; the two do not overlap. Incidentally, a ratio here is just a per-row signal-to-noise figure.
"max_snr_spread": 29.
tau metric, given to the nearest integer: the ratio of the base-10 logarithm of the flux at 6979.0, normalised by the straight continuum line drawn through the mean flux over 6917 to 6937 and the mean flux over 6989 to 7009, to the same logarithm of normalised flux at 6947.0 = -2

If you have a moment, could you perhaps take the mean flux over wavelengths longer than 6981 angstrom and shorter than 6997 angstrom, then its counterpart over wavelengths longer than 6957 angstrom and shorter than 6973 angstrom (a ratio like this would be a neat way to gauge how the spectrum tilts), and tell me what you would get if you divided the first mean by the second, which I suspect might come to 1.02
